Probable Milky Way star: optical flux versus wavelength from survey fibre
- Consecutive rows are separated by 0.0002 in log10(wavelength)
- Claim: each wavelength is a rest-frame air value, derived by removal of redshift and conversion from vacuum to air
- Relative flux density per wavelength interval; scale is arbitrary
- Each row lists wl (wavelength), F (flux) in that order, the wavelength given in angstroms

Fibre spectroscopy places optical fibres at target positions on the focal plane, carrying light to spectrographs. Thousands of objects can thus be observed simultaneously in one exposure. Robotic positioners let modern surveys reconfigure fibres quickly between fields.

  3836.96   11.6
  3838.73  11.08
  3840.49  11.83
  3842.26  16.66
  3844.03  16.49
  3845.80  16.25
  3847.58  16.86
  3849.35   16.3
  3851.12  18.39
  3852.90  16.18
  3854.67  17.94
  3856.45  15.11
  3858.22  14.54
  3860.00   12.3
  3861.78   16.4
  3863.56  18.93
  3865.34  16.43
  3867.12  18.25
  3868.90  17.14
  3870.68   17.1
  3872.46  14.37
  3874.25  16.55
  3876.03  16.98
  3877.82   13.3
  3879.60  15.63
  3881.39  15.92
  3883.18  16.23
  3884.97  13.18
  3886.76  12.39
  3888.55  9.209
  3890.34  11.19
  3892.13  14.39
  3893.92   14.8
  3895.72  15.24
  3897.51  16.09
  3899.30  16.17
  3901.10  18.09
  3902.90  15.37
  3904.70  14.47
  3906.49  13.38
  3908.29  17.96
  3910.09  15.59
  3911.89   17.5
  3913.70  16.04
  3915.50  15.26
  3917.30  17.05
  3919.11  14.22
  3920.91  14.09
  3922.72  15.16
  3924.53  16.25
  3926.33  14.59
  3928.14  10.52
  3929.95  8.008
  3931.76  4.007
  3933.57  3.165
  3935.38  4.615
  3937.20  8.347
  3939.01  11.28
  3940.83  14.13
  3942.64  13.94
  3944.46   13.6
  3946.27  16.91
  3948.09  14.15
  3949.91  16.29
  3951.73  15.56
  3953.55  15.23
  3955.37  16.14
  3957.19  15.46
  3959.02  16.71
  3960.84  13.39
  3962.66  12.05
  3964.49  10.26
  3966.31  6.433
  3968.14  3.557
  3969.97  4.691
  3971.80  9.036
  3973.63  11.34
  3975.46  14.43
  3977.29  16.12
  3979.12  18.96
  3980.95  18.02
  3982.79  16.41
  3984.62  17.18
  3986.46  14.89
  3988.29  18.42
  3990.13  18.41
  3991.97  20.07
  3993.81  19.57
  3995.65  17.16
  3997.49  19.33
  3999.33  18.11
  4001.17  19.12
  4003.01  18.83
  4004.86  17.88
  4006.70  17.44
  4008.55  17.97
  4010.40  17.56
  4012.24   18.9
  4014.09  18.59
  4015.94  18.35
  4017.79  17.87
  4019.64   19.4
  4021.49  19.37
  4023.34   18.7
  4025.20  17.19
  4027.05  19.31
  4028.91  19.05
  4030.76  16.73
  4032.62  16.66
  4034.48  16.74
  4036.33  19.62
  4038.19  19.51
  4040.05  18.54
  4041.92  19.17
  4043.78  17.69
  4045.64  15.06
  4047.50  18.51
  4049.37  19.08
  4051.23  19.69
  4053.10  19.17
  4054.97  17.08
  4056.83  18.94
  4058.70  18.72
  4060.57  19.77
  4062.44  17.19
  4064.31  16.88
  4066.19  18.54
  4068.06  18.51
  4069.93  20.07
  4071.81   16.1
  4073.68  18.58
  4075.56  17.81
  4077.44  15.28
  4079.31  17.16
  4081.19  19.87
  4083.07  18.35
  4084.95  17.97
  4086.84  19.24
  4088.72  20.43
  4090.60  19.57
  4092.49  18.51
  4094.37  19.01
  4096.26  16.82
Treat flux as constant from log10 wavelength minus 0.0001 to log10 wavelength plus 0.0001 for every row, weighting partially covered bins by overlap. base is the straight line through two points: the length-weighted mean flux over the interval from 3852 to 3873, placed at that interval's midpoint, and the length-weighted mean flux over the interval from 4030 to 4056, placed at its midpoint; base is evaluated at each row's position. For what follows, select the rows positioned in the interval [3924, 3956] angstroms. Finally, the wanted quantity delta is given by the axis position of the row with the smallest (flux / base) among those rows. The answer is 3933.57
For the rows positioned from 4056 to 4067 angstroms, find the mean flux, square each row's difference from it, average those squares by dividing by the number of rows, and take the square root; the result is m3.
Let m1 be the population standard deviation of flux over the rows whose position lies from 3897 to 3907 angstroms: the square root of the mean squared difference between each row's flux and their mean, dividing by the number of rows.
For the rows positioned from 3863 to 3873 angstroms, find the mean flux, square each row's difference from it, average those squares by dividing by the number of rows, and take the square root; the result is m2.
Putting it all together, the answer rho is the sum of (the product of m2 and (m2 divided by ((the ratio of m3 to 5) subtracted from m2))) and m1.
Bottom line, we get 3.2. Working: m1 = 1.5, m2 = 1.4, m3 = 1.00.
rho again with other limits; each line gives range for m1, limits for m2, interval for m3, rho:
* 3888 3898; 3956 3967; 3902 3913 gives 6.2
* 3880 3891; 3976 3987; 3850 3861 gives 4.4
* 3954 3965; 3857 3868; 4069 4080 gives 4.9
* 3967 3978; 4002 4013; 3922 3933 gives 3.6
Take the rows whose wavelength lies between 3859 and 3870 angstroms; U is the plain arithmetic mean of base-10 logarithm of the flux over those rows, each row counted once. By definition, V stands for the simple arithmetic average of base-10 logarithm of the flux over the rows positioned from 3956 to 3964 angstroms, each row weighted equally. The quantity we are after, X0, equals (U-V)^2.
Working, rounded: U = 1.22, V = 1.155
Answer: 0.004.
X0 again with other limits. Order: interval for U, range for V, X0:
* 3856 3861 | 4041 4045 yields 0.015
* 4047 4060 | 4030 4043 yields 0.000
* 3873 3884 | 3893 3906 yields 0.000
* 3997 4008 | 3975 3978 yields 0.007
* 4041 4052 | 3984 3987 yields 0.003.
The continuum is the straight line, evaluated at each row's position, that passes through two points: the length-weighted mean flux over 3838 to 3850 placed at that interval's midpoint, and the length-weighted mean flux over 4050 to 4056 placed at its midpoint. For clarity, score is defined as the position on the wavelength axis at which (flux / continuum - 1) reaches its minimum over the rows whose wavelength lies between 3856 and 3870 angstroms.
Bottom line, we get 3860.00 angstroms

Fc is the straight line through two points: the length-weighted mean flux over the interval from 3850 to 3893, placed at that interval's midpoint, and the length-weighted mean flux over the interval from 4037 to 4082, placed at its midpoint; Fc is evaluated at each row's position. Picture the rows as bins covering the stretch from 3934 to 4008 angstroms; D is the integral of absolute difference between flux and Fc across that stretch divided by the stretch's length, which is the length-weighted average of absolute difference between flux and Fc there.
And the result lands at 3.2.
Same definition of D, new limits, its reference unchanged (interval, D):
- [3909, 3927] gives 1.0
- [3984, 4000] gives 1.5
